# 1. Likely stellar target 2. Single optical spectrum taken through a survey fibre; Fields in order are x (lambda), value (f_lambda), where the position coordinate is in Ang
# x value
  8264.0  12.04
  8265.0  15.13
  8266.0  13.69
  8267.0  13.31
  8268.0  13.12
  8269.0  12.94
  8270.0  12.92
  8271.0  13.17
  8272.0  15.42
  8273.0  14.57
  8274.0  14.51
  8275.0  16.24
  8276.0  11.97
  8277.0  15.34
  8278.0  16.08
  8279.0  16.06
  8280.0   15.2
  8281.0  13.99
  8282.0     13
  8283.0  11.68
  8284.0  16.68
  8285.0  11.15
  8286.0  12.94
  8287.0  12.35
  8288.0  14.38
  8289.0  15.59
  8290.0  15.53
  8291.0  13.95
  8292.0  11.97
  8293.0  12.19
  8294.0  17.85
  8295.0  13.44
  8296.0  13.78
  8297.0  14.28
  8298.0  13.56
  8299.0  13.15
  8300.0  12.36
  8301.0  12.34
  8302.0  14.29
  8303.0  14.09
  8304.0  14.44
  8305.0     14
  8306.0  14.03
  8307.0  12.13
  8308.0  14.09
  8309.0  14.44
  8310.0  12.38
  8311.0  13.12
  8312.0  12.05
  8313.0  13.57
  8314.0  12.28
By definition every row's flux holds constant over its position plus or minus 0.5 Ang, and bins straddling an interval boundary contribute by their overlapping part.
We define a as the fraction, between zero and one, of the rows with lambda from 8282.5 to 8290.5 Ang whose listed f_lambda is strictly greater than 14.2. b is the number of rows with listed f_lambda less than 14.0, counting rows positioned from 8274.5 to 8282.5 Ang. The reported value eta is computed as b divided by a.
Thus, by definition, 6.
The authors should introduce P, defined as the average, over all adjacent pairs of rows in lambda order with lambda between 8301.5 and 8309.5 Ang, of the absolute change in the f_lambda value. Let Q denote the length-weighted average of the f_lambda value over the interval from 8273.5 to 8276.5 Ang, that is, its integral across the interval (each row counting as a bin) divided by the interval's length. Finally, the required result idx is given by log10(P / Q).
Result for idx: -1.28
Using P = 0.7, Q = 14.2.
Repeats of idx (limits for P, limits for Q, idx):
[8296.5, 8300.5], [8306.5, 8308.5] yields -1.31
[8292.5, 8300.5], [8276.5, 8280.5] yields -0.93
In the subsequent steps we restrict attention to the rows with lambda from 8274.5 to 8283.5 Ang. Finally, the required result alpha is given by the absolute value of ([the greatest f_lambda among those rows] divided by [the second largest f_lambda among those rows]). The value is 1.01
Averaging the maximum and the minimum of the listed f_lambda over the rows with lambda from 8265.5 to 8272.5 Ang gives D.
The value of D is 14.17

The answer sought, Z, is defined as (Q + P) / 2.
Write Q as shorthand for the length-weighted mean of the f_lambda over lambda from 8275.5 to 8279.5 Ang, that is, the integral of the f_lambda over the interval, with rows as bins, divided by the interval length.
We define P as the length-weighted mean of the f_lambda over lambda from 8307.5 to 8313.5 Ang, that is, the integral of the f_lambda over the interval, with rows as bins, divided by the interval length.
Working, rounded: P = 13.3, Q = 14.9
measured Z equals 14.1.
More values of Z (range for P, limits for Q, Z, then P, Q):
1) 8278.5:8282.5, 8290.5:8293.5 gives 13.6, 14.6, 12.7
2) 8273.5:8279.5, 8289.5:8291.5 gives 14.9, 15.0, 14.7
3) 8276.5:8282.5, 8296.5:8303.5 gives 14.2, 14.9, 13.4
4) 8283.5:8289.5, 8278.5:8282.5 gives 14.2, 13.8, 14.6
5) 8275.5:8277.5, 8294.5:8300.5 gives 13.5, 13.7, 13.4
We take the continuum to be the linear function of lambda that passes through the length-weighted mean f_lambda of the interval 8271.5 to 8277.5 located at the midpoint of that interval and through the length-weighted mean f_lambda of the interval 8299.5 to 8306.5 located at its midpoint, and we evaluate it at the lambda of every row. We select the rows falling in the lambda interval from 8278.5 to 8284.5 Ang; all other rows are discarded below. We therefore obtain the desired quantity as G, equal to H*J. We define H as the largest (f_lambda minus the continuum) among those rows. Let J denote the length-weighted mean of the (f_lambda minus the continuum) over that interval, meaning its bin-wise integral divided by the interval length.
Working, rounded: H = 2.3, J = 0.01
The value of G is 0.03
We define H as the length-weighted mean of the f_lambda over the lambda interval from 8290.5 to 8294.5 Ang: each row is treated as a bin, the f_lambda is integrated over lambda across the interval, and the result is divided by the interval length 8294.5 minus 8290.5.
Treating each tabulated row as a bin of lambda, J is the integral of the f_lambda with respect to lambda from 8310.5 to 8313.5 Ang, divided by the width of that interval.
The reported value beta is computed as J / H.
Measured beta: 0.92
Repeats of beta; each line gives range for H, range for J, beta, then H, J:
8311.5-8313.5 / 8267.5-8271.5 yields 1.02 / 12.8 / 13.0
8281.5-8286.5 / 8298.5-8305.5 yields 1.03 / 13.1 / 13.5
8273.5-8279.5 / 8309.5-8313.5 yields 0.85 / 15.0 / 12.8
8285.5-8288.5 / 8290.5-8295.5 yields 1.05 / 13.2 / 13.9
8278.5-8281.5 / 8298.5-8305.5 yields 0.90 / 15.1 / 13.5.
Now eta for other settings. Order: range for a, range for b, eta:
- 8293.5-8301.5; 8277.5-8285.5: 16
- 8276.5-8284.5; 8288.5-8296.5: 8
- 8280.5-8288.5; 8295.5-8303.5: 20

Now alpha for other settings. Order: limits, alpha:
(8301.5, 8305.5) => 1.01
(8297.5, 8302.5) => 1.05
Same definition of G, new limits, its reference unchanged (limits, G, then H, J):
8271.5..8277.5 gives 0.00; 1.6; 0.00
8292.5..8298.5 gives 1.02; 3.9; 0.26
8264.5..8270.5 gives -0.16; 0.1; -1.41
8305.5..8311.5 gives -0.09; 1.0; -0.09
